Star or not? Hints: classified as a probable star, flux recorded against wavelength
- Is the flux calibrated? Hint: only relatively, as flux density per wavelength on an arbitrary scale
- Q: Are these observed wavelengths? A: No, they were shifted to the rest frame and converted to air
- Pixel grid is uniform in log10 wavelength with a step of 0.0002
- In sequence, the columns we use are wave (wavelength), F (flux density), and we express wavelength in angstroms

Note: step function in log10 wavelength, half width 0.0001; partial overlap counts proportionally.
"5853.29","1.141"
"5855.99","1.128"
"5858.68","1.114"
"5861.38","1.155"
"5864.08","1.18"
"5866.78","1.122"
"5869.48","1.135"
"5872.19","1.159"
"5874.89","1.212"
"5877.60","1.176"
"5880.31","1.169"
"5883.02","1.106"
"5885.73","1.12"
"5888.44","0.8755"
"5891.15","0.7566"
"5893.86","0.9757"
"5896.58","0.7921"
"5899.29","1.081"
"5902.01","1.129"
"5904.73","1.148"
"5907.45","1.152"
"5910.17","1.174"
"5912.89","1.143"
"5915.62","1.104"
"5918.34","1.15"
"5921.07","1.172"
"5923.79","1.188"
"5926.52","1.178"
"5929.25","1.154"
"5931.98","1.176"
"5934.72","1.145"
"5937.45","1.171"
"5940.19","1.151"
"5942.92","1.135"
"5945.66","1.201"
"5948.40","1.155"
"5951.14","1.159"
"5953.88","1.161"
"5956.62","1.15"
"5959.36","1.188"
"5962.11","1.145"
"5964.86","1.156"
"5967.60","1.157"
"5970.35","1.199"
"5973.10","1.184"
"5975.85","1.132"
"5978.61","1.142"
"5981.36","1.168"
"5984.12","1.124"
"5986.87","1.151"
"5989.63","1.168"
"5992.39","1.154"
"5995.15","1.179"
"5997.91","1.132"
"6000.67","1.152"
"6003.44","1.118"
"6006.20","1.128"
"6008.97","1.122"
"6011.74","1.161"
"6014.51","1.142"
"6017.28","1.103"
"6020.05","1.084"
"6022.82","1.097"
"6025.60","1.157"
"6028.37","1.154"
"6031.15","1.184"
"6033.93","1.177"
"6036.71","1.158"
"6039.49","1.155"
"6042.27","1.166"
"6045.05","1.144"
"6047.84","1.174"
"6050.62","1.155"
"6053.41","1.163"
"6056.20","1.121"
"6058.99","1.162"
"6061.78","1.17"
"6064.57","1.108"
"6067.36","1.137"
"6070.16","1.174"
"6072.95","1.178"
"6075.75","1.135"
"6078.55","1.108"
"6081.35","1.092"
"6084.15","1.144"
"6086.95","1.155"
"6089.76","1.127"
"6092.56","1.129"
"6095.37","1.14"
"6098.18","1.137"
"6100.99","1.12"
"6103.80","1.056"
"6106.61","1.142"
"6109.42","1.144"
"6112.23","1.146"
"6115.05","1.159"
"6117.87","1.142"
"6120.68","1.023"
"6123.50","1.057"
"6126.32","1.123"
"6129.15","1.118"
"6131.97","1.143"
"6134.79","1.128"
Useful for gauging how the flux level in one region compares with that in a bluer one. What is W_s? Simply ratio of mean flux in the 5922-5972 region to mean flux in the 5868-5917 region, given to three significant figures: 1.08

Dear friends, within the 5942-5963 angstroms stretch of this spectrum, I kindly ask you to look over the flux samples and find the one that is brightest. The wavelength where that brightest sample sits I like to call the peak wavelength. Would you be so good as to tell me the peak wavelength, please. 5945.66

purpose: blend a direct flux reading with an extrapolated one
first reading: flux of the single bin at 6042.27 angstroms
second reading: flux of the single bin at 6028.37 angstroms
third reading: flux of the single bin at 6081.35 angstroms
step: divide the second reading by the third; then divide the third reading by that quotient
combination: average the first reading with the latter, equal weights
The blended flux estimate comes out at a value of 1.10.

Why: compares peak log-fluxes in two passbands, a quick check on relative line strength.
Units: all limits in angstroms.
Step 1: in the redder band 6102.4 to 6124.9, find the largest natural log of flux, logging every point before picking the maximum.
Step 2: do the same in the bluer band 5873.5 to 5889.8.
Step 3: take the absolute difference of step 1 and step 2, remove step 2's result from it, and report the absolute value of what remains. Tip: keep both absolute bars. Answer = 0.148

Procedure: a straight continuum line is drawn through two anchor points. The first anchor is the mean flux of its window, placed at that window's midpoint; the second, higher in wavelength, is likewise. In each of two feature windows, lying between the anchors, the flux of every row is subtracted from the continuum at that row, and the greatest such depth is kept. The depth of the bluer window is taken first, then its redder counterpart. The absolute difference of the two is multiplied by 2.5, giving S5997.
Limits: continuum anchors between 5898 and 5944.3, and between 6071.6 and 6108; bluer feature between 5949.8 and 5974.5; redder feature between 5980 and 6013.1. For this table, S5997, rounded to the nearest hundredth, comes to 0.05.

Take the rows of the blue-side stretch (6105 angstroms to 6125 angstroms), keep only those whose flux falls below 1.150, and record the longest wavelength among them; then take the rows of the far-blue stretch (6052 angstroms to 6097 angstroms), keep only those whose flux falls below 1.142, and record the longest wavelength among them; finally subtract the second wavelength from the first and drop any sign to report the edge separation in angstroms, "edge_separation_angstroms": 28.1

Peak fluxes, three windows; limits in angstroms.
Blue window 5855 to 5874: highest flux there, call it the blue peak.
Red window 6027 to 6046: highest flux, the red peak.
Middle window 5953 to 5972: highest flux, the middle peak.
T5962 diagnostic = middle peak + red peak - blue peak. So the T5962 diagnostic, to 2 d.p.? 1.20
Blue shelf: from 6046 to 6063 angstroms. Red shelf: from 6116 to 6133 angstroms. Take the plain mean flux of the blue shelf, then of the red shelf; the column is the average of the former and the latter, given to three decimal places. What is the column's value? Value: 1.129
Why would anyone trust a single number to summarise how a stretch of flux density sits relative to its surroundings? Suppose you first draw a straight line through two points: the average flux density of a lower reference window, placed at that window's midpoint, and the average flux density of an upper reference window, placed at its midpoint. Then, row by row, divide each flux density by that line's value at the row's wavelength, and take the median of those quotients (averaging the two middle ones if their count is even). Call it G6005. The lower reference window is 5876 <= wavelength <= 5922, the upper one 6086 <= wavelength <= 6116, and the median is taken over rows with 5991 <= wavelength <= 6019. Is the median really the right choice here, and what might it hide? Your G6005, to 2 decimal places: 1.03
